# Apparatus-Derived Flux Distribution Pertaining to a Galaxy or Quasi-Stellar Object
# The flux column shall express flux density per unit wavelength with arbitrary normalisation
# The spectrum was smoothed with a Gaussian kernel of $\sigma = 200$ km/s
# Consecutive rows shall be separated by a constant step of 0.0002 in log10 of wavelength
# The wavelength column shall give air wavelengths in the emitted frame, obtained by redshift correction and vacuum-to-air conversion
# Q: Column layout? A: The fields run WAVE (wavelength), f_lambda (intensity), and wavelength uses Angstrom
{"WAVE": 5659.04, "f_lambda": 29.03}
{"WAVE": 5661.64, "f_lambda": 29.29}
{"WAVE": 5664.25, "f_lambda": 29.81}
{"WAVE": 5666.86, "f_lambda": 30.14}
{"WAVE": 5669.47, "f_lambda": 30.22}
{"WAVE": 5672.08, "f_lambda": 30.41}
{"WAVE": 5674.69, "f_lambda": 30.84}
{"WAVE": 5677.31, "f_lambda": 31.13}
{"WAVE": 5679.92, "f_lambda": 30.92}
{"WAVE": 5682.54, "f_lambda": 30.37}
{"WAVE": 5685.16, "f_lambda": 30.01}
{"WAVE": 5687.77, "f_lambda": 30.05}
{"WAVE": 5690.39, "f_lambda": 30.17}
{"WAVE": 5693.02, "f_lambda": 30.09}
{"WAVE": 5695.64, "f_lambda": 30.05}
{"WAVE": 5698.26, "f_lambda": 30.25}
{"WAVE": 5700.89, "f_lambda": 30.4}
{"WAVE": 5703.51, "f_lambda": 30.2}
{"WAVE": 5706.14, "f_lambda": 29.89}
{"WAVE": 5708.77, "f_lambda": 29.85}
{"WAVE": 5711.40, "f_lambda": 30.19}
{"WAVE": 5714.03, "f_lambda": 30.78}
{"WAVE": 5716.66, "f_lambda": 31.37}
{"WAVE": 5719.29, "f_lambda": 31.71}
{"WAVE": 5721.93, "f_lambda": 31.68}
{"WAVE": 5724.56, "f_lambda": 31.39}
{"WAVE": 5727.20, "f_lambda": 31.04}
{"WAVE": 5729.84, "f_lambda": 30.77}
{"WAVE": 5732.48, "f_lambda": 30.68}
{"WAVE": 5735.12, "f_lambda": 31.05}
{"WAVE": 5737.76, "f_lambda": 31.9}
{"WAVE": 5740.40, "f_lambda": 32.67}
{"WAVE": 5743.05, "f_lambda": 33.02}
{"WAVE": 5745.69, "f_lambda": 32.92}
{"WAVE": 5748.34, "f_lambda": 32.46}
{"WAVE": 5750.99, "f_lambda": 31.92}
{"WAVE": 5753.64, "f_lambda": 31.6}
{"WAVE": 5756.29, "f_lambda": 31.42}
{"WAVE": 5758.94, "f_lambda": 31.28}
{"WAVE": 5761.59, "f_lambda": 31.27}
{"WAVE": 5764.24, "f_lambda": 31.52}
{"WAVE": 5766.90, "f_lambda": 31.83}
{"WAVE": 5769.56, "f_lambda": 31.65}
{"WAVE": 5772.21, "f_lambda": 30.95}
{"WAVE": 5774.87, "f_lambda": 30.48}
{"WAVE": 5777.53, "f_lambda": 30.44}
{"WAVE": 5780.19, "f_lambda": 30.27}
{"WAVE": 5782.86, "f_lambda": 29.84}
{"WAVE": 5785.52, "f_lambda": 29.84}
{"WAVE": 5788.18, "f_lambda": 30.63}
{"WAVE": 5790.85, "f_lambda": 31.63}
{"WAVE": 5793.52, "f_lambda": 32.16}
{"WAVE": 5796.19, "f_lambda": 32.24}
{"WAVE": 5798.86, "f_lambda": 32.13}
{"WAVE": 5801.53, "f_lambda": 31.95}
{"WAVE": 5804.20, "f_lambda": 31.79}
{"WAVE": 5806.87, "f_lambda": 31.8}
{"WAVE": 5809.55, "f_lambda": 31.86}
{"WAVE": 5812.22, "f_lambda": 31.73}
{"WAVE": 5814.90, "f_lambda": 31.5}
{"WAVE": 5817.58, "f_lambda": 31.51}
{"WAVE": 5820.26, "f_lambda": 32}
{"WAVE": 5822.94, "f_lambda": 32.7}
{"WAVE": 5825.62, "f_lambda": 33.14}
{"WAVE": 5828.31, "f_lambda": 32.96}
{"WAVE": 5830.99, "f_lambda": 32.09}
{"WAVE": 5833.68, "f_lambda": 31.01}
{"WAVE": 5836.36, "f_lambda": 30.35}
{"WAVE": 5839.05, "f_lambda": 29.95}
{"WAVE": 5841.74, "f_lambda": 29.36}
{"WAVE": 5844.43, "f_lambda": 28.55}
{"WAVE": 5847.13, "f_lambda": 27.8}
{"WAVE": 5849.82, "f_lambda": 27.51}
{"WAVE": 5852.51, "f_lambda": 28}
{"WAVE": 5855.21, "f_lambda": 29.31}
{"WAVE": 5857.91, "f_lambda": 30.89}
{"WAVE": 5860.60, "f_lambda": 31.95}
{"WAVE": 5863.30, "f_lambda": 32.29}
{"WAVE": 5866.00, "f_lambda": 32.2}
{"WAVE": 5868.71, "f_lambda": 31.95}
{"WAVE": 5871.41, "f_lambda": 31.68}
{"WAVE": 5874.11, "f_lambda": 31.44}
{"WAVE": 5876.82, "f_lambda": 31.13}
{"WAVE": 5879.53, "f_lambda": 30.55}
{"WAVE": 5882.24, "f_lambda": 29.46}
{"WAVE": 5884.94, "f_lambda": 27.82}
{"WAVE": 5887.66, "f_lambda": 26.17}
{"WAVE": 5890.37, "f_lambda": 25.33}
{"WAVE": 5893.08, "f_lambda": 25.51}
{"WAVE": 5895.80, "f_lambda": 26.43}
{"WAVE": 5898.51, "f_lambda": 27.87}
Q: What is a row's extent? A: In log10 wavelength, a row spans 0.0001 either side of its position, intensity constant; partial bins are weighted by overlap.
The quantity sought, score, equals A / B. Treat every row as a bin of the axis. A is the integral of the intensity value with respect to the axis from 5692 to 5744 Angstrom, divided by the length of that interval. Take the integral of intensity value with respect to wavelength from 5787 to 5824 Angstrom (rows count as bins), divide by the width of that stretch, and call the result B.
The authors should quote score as 0.97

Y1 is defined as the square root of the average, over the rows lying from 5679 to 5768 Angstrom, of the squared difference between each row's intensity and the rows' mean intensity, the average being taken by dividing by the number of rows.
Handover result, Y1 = 0.89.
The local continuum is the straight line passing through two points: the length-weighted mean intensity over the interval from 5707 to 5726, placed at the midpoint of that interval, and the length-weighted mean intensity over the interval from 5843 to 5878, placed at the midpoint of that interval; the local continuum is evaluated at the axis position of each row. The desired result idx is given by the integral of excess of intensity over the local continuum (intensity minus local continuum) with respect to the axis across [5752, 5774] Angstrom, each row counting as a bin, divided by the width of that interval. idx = 0.65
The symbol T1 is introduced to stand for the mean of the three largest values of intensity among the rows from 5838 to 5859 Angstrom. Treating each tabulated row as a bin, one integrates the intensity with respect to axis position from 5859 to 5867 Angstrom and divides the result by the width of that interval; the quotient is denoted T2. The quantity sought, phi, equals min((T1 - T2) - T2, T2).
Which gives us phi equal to -34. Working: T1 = 30.1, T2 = 32.1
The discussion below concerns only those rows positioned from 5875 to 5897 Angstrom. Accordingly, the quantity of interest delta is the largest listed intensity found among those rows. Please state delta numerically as 31.13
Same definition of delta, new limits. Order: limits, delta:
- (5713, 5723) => 31.71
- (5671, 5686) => 31.13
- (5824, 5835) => 33.14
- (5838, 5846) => 29.95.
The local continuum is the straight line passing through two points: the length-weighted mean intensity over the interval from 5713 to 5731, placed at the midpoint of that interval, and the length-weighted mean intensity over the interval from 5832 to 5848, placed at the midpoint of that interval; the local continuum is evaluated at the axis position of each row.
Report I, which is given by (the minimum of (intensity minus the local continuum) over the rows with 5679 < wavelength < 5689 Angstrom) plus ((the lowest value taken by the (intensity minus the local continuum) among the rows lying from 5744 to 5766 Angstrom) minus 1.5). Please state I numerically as -2.7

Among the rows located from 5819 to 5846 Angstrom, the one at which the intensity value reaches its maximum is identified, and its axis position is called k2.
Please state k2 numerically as 5825.62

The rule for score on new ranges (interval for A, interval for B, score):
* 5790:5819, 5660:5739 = 1.04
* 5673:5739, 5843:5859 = 1.07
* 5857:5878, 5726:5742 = 1.01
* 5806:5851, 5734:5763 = 0.97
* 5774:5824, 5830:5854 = 1.07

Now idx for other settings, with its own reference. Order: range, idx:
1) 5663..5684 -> -0.68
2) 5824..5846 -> 0.45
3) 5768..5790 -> -0.15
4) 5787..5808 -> 1.17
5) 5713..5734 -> 0.24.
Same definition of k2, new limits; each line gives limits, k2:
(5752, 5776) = 5766.90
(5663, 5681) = 5677.31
